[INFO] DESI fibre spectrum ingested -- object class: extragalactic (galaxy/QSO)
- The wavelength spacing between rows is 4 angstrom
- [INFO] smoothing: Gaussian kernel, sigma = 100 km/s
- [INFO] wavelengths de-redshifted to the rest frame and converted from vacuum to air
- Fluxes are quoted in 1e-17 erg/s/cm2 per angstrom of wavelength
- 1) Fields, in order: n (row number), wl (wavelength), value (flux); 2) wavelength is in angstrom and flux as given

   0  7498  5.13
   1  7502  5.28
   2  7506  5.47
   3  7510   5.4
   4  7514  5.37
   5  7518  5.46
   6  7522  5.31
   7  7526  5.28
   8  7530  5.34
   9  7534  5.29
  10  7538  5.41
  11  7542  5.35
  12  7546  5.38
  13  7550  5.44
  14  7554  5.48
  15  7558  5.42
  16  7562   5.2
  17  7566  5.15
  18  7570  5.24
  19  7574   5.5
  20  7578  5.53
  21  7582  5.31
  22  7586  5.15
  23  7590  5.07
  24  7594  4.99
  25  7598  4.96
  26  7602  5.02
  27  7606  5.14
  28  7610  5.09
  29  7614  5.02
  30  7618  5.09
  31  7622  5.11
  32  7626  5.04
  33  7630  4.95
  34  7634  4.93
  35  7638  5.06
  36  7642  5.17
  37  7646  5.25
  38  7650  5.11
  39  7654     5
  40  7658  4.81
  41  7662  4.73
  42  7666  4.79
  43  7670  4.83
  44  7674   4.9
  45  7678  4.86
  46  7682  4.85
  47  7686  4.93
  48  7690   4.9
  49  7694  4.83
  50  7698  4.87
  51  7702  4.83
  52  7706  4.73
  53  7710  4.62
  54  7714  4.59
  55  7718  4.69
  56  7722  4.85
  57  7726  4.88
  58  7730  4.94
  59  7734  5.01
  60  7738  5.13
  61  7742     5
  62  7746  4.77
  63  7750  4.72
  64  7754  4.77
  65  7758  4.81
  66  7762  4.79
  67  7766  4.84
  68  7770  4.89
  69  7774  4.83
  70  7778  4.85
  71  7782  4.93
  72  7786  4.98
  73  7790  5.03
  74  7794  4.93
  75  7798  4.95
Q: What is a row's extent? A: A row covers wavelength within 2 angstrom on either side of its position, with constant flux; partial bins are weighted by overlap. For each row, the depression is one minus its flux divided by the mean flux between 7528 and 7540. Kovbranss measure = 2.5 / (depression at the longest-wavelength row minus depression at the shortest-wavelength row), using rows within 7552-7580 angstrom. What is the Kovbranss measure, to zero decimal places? -267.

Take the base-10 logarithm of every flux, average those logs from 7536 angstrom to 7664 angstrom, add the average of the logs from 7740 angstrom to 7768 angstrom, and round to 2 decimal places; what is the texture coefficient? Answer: 1.39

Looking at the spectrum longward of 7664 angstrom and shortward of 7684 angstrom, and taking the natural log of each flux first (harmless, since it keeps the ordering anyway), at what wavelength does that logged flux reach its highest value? 7674 angstrom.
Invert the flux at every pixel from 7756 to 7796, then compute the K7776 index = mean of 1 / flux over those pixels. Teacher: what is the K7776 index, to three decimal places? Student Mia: 0.205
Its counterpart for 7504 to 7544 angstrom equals 0.186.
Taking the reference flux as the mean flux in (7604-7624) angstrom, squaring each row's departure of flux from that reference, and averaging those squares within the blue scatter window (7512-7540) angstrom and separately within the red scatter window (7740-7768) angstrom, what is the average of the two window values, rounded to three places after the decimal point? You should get 0.078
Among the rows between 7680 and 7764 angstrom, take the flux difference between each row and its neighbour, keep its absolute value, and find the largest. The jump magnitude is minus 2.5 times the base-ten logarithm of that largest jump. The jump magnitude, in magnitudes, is 1.60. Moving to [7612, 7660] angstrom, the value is 1.80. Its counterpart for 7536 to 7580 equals 1.46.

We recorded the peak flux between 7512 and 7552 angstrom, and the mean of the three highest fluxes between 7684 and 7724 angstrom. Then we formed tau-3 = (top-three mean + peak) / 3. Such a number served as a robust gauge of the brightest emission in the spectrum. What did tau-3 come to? 3.45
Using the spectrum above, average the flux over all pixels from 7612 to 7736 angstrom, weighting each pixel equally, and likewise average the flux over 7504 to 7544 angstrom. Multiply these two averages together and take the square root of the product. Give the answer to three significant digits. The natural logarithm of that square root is 1.64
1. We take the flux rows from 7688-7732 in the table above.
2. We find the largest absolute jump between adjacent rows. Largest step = 0.16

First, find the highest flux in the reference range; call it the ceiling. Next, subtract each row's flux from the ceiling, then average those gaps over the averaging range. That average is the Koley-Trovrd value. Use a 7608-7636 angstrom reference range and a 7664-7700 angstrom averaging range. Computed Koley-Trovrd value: 0.25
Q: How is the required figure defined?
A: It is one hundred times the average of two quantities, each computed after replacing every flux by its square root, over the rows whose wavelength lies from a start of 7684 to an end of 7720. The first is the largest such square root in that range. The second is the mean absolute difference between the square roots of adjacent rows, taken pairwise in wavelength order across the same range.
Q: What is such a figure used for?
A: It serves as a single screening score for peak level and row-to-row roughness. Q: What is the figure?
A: 112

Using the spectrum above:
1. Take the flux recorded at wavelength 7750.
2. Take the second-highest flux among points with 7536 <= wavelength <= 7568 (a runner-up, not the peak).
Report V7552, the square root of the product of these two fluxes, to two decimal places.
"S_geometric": 5.07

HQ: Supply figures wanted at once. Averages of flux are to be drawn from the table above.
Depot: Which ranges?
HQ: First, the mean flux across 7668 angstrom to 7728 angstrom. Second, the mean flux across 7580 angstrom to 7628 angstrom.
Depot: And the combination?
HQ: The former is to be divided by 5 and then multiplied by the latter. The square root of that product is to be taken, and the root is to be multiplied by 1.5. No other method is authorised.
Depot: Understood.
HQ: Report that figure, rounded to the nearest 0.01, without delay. 3.32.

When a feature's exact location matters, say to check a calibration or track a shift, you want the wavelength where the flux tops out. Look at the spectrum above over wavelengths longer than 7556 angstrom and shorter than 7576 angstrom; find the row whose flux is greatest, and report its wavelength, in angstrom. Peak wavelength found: 7574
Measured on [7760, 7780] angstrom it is 7770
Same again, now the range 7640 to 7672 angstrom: 7646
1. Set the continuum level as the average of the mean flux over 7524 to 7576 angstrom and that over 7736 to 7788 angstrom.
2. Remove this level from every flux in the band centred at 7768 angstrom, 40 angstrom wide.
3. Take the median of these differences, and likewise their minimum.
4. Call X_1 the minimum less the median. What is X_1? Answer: -0.115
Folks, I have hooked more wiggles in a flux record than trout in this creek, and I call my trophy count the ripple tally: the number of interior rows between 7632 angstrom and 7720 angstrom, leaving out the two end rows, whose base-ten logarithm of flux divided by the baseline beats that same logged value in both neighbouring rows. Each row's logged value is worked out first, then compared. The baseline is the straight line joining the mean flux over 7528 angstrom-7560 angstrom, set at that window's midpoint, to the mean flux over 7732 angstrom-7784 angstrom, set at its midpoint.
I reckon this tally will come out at 4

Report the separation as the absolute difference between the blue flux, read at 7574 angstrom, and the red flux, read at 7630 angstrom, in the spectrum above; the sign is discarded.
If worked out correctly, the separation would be 0.55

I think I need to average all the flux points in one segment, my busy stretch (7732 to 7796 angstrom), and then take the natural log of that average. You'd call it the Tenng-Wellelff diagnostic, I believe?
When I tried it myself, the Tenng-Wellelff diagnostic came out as 1.59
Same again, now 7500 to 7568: 1.68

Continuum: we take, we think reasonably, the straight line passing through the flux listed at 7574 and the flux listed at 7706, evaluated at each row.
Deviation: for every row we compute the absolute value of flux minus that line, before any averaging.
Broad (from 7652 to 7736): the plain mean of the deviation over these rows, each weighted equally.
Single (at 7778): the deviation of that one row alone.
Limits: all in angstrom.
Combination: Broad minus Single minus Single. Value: -1.0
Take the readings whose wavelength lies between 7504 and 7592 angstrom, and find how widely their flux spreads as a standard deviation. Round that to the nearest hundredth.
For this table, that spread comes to 0.12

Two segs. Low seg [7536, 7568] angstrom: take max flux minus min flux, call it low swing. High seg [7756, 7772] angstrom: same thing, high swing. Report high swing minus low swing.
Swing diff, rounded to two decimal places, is -0.23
